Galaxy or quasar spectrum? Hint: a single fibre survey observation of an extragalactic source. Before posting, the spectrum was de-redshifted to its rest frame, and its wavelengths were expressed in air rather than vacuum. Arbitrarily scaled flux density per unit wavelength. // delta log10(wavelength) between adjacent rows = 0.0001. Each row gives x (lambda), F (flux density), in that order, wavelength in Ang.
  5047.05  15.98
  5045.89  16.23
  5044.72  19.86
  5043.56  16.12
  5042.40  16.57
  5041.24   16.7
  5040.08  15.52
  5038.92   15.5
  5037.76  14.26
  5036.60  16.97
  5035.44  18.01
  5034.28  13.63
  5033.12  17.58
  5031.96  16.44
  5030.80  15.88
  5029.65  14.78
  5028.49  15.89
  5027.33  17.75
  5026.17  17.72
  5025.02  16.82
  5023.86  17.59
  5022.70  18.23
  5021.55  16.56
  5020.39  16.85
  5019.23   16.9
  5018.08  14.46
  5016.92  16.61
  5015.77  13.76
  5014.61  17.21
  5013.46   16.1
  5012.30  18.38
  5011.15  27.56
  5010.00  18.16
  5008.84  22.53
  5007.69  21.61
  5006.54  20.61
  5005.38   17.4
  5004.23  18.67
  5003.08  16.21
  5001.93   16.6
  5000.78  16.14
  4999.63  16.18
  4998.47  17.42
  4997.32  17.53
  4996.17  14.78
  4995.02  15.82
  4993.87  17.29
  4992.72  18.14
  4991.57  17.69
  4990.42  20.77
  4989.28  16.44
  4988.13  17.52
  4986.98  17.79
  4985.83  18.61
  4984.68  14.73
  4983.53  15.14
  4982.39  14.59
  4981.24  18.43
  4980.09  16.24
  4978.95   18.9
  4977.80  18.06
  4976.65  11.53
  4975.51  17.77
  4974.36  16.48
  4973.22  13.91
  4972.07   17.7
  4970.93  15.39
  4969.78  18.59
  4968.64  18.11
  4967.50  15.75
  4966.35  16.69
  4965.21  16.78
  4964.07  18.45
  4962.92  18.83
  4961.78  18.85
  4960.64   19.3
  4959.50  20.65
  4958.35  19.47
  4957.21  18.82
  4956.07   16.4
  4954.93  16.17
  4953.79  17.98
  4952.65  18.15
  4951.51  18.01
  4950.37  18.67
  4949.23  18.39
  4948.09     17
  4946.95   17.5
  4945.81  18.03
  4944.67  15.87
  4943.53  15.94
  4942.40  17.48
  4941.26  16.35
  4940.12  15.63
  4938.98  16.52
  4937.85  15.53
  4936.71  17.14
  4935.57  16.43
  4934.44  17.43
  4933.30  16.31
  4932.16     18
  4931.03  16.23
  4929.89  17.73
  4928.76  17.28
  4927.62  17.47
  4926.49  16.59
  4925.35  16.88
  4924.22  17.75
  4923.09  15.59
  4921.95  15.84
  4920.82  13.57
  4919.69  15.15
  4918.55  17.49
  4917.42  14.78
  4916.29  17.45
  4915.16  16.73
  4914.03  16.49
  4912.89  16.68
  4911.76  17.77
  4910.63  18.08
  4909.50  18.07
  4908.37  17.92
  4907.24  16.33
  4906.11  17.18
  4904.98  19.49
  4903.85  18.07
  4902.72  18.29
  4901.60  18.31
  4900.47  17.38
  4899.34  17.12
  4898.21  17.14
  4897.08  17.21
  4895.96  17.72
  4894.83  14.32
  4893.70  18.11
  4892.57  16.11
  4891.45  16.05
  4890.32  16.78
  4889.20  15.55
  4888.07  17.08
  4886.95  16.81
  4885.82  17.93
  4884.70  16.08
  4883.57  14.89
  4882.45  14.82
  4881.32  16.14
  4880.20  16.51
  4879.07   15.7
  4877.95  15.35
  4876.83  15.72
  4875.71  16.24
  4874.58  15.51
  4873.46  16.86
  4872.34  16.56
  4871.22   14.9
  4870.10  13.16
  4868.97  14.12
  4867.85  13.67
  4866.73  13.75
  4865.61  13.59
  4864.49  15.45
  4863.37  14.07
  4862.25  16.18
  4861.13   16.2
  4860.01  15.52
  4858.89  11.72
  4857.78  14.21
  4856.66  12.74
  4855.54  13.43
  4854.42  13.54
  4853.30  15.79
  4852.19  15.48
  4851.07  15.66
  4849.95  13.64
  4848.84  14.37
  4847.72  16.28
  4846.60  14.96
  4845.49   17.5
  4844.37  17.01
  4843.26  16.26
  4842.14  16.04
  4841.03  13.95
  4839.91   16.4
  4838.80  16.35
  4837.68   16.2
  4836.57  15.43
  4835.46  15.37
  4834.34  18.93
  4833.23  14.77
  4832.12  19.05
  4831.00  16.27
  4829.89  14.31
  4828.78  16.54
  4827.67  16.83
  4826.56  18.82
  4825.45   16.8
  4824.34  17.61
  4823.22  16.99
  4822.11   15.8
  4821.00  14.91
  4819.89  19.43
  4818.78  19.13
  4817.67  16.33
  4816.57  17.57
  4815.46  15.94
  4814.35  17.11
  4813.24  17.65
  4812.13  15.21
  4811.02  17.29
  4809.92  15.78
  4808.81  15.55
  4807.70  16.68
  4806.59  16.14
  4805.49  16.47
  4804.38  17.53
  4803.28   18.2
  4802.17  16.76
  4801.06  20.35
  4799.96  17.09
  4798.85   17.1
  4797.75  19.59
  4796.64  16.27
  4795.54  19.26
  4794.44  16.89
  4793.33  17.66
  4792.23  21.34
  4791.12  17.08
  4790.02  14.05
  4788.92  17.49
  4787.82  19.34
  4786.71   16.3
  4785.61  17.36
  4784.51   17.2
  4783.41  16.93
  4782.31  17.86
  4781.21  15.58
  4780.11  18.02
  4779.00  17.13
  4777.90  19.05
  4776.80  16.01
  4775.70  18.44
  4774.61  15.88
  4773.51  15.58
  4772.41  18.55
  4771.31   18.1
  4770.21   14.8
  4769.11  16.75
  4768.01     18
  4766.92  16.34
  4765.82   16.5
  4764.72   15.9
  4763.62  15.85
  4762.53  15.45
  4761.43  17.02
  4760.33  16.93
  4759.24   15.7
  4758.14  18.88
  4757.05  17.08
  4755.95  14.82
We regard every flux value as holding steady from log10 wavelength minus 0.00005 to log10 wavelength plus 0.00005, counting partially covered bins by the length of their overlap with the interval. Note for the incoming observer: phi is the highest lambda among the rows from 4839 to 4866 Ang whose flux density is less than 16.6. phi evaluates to 4865.61 Ang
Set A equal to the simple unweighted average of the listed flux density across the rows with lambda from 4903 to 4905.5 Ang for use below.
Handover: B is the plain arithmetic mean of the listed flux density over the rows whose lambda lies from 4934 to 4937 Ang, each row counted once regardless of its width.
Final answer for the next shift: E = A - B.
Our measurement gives 1.8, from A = 18.8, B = 17.0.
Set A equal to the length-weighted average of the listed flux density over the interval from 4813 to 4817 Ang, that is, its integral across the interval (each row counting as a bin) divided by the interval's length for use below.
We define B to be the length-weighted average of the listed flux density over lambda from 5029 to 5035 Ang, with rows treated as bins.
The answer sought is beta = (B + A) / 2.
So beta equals 16.4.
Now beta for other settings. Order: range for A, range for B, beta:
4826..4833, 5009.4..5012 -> 19.6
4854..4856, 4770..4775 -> 15.1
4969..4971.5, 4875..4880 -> 16.4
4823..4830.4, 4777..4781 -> 17.2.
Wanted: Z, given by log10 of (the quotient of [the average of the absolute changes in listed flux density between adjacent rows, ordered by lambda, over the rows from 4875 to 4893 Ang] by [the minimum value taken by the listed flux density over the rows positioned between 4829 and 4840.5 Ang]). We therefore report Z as -1.26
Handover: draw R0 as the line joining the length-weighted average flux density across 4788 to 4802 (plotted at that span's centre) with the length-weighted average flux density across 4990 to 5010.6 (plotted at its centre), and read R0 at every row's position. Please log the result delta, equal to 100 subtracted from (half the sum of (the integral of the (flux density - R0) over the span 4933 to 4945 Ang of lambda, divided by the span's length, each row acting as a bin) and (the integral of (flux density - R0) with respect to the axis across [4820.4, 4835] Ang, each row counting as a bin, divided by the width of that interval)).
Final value -101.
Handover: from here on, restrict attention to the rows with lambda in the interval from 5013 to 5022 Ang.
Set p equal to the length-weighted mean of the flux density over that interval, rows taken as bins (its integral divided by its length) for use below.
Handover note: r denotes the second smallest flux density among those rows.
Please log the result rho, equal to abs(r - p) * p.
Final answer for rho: 25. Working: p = 16.0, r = 14.46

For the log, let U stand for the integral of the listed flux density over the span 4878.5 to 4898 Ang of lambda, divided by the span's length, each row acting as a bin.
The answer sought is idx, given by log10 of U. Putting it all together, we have 1.21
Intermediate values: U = 16.4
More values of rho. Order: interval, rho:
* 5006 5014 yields 53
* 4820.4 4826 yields 10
